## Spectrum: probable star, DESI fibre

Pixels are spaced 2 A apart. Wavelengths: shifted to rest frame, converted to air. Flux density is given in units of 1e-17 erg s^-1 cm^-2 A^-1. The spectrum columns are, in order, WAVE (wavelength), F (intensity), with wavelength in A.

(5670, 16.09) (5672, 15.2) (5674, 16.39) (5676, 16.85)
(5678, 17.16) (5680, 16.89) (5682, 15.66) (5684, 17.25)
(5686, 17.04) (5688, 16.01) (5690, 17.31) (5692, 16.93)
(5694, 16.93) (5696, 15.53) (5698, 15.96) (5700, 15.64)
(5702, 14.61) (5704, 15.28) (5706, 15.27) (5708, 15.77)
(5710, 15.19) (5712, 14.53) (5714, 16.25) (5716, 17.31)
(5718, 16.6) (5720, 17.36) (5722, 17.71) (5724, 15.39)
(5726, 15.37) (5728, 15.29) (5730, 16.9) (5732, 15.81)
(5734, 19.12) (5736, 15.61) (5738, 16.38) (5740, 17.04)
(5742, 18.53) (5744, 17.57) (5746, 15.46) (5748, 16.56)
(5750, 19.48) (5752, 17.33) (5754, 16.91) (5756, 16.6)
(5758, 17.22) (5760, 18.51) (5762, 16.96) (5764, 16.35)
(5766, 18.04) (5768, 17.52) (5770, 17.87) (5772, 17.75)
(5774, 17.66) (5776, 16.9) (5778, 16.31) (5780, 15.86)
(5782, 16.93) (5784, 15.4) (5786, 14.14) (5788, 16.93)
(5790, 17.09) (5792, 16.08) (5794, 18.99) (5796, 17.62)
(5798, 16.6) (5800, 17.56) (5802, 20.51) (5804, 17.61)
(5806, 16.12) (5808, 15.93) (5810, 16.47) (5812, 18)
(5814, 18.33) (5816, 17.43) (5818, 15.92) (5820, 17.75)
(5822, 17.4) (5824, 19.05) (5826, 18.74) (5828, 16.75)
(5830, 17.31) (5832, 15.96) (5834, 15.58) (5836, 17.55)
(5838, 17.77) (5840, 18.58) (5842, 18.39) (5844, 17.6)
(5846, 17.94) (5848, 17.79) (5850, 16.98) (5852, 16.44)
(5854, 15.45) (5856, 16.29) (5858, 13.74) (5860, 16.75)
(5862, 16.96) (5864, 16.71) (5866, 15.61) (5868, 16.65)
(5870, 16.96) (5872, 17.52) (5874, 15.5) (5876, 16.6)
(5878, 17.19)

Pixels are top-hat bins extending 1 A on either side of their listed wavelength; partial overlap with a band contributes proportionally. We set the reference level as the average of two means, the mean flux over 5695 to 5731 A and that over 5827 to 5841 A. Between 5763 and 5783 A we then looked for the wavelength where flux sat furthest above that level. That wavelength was 5766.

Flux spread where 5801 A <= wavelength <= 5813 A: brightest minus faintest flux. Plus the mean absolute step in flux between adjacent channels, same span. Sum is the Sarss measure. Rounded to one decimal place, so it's 5.9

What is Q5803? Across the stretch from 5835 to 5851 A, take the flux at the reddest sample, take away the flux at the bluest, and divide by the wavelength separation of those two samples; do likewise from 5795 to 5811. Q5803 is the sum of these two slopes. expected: -0.12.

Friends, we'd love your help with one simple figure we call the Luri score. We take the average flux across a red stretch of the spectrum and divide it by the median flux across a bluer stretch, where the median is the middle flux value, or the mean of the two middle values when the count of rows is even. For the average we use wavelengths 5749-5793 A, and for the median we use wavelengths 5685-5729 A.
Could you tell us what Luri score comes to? 1.07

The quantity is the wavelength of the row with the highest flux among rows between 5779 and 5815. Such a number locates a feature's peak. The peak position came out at 5802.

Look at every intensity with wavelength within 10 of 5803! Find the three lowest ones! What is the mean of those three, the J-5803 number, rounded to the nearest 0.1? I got 16.2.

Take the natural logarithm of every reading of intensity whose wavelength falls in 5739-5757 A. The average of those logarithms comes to 2.85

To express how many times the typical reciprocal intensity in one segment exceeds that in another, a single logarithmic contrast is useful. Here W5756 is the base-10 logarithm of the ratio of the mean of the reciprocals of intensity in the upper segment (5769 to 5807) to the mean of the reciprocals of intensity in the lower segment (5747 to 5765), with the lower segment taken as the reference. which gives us 0.01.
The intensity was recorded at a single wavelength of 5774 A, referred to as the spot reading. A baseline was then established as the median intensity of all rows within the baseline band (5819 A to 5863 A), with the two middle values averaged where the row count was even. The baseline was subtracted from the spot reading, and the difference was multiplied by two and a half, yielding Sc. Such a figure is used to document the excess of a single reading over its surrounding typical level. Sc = 1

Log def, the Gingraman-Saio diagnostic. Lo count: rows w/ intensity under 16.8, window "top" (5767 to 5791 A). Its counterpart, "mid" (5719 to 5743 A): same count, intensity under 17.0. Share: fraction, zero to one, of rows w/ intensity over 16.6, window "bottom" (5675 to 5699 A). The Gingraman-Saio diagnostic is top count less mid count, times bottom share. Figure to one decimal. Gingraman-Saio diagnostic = -2.0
